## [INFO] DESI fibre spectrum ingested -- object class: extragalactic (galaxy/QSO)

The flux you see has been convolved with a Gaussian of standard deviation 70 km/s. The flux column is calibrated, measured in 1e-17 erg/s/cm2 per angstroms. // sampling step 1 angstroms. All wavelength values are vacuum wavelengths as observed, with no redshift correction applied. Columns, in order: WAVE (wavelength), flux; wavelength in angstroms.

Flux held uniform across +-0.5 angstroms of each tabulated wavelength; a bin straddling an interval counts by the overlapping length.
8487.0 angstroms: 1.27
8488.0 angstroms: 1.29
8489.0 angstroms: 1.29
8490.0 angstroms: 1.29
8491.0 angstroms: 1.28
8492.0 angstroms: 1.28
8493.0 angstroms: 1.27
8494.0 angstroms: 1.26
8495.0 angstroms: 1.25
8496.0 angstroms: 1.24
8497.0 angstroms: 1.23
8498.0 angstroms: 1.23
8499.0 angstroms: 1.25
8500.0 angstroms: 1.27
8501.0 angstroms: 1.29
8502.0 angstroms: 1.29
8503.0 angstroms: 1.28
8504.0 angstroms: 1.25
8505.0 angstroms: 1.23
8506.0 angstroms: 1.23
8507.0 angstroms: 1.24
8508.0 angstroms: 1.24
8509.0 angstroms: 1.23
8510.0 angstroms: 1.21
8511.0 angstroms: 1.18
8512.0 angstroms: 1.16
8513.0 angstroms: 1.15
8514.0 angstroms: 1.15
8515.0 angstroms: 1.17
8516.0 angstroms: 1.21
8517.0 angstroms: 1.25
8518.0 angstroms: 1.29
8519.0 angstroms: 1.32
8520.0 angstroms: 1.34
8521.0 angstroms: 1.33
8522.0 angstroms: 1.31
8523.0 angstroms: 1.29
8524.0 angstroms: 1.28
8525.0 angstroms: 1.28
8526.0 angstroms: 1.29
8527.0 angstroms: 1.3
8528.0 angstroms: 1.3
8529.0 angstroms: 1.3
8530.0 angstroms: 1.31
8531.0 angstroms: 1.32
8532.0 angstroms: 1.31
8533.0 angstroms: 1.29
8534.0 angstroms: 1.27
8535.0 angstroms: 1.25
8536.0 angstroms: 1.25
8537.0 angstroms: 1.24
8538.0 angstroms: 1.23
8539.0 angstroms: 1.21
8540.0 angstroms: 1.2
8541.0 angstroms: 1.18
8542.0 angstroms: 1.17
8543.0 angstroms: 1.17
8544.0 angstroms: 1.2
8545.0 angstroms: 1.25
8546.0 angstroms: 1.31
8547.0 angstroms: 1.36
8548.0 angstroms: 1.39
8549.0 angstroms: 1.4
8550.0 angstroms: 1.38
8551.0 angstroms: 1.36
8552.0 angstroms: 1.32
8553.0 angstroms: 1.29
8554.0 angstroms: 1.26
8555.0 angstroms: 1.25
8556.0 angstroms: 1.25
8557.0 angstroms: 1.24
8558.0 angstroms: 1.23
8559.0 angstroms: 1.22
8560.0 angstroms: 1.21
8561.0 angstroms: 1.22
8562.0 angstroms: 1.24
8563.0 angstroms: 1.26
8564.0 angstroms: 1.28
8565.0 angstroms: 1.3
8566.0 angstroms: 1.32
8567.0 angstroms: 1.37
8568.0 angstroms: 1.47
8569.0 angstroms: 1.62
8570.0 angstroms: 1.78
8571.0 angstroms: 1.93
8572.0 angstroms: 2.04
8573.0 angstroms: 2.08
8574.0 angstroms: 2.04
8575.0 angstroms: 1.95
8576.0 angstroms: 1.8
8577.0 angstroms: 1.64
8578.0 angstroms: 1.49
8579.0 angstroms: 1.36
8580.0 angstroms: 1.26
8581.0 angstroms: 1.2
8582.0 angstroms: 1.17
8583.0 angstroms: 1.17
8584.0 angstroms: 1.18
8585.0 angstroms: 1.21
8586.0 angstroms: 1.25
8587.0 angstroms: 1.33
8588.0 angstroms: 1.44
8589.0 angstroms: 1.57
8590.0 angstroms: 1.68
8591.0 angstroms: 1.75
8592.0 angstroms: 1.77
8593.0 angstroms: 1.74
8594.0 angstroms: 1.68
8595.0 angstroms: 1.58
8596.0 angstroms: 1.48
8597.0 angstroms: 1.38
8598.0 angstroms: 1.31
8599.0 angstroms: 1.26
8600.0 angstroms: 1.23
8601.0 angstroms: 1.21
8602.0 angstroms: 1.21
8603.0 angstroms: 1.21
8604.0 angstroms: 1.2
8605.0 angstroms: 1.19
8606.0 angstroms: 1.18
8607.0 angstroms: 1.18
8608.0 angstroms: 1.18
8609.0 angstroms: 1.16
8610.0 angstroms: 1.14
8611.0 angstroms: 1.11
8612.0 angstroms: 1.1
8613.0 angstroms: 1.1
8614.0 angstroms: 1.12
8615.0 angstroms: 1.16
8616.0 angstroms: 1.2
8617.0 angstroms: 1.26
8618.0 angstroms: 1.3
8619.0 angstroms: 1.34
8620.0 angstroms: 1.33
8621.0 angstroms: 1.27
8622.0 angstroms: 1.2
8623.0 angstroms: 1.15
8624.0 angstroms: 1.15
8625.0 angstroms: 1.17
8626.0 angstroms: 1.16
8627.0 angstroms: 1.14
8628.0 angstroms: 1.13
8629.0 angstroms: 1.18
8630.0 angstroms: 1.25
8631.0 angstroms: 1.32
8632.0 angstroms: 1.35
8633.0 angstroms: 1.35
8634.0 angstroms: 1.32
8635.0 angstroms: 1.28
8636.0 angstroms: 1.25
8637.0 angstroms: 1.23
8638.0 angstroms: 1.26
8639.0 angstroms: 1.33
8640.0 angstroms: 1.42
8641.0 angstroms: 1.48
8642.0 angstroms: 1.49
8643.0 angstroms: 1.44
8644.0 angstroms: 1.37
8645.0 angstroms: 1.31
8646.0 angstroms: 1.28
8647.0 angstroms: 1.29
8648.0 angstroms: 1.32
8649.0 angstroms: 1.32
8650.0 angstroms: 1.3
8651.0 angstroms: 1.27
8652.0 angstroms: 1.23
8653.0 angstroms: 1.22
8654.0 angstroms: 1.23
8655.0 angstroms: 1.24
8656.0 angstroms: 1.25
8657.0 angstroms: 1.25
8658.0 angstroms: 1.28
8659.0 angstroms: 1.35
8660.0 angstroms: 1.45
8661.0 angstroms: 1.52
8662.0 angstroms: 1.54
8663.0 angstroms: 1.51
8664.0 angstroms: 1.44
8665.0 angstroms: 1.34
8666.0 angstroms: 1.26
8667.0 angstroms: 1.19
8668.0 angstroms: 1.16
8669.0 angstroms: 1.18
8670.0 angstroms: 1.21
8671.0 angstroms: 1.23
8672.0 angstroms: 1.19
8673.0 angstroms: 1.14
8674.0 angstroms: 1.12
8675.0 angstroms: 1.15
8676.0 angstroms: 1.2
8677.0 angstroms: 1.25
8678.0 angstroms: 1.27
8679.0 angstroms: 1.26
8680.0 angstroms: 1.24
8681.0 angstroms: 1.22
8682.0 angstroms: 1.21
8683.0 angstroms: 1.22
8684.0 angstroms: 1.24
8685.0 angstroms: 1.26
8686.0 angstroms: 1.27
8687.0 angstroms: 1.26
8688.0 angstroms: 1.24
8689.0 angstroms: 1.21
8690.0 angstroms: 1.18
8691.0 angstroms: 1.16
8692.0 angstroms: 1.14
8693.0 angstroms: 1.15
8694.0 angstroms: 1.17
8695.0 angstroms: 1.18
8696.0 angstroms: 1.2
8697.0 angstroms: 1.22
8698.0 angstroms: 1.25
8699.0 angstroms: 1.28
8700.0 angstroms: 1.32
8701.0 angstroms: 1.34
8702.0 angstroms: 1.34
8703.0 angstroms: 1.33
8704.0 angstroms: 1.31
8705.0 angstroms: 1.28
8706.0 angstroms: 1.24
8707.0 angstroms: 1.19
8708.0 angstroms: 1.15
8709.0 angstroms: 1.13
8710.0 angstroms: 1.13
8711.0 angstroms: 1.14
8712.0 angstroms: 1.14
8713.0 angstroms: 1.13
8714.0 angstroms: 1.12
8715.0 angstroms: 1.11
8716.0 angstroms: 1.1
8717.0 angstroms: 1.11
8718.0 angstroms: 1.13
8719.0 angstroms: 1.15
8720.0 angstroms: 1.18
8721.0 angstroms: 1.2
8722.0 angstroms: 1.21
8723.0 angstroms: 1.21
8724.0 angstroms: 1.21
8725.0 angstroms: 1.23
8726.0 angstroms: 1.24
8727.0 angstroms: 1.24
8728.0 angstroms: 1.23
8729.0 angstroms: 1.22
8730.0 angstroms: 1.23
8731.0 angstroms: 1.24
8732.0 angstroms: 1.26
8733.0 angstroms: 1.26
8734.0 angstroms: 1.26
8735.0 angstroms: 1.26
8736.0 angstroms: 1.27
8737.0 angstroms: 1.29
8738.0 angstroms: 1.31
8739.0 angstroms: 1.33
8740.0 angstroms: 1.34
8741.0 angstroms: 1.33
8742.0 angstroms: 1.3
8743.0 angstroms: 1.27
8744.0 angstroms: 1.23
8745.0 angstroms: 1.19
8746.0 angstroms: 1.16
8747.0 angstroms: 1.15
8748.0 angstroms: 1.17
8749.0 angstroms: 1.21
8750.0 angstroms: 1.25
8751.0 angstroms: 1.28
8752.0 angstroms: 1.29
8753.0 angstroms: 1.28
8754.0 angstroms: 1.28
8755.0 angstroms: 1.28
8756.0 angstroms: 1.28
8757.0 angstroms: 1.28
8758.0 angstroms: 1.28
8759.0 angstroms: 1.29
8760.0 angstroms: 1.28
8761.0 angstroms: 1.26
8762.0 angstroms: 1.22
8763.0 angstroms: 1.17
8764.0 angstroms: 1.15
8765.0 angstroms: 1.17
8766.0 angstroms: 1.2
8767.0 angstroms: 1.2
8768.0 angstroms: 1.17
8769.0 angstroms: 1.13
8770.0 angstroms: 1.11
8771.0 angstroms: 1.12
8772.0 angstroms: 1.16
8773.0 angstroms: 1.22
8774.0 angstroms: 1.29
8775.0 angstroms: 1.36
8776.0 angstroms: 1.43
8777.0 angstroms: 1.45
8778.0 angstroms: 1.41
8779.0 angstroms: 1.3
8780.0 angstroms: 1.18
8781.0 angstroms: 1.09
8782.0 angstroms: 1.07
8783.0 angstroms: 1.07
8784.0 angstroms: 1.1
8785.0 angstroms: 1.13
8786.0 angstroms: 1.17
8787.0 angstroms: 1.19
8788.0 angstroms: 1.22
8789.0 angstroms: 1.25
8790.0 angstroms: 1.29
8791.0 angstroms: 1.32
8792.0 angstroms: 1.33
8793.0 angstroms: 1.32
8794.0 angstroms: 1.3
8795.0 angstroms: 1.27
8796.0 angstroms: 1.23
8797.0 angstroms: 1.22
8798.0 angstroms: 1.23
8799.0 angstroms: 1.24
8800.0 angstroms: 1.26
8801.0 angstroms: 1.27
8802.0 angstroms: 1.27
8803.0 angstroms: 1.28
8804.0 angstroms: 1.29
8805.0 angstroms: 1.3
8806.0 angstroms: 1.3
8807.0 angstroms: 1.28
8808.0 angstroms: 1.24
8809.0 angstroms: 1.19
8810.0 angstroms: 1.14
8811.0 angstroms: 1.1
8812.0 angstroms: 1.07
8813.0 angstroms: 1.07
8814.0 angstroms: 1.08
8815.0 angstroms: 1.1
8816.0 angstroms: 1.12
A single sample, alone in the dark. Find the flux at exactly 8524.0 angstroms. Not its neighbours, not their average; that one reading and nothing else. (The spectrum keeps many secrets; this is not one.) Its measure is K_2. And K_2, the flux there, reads 1.28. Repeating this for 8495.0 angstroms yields 1.25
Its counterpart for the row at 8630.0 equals 1.25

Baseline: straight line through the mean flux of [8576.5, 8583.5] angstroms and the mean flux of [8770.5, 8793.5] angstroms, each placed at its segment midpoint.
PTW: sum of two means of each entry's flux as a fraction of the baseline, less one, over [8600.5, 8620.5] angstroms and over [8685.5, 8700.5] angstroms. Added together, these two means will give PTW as -0.14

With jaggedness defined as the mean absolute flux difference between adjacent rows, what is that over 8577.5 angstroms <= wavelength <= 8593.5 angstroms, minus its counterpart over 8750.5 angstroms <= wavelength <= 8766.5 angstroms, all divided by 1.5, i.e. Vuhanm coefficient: 0.032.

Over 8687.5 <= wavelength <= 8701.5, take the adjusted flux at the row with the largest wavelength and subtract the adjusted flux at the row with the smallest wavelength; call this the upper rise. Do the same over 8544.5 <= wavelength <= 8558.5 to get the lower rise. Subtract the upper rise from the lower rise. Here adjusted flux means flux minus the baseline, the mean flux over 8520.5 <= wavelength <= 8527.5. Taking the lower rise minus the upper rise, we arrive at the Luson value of -0.12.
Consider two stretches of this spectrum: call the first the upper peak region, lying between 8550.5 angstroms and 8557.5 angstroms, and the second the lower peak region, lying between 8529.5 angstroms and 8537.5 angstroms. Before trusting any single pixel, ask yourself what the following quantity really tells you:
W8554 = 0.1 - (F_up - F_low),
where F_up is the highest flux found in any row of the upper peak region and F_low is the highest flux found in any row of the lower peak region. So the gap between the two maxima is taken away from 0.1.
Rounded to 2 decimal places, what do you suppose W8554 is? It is 0.06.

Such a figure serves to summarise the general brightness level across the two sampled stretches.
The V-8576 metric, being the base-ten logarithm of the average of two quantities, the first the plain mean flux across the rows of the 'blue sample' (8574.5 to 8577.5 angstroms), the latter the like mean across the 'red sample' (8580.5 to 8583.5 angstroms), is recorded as 0.173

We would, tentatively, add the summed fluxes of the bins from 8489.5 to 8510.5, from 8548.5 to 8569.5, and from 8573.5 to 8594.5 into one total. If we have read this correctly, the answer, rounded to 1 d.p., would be 85.5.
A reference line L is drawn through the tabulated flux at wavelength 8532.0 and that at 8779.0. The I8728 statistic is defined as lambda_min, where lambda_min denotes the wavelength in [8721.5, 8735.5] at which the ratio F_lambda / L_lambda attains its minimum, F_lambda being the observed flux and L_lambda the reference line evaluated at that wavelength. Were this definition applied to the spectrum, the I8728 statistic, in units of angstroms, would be 8722.0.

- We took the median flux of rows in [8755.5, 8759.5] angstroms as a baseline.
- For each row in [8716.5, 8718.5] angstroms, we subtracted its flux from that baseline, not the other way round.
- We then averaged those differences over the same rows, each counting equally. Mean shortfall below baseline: 0.16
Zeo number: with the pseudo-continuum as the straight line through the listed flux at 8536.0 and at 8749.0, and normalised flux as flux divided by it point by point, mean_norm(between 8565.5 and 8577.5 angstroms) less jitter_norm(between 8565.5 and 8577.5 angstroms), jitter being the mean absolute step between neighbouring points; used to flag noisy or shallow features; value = 1.32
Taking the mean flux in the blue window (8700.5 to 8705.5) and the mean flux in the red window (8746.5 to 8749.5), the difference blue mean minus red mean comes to 0.14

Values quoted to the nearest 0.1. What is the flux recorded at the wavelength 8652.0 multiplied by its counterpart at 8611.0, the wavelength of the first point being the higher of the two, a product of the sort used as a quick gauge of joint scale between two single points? 1.4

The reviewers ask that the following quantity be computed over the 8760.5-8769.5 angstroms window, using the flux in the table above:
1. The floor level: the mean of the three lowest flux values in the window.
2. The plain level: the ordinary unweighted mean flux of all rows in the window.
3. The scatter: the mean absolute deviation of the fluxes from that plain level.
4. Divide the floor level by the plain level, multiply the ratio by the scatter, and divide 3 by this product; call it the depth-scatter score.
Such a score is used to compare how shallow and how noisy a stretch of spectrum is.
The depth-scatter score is 101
